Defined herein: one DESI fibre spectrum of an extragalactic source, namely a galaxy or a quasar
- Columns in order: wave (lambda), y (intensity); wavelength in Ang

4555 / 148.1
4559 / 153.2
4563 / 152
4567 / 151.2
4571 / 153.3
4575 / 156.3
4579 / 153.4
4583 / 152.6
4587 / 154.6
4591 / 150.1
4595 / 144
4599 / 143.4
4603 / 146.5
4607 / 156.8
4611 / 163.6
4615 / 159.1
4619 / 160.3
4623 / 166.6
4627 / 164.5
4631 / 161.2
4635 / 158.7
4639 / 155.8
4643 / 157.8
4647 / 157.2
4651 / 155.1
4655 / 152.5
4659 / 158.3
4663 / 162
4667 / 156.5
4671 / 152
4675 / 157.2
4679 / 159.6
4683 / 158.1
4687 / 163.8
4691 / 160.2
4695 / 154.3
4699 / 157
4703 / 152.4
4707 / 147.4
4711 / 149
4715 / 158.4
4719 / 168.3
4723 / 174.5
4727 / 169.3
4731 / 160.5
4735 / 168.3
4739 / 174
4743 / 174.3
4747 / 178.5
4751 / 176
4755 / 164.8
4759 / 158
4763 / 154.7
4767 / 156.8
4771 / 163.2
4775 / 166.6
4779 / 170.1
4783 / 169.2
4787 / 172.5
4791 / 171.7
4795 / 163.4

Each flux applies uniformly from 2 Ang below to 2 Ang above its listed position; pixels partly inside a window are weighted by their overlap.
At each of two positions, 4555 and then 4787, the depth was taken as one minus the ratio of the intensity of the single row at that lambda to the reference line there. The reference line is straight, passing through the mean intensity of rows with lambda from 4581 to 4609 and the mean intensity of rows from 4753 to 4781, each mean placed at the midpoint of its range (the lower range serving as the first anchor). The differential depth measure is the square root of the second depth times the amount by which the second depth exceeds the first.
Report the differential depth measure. 0.051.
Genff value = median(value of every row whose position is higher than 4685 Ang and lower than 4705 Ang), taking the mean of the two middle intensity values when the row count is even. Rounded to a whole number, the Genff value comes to 157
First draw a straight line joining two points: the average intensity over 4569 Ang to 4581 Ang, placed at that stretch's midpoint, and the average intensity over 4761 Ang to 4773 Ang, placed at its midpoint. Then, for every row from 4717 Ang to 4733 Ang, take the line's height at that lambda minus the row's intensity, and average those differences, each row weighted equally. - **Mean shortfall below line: -11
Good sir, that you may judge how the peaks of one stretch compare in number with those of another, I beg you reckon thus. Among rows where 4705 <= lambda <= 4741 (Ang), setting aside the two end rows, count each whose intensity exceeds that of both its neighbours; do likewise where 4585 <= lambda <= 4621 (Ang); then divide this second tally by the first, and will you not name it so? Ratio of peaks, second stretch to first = 1.00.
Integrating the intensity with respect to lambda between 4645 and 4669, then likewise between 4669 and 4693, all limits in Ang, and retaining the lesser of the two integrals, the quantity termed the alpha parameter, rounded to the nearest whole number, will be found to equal 3766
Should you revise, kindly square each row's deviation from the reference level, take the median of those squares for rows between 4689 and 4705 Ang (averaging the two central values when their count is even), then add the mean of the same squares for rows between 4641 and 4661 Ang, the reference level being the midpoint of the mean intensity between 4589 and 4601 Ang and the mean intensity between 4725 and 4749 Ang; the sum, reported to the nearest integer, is 19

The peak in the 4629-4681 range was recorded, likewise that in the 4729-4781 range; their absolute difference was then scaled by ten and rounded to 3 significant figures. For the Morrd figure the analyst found 165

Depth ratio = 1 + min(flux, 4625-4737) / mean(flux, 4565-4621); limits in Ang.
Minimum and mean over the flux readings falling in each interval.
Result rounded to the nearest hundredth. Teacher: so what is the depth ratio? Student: 1.96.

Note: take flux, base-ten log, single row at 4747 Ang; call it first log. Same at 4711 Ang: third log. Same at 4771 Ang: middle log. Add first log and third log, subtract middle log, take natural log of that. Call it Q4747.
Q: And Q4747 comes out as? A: 0.794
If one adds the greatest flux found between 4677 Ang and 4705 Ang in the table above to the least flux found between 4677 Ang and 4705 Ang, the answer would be 316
